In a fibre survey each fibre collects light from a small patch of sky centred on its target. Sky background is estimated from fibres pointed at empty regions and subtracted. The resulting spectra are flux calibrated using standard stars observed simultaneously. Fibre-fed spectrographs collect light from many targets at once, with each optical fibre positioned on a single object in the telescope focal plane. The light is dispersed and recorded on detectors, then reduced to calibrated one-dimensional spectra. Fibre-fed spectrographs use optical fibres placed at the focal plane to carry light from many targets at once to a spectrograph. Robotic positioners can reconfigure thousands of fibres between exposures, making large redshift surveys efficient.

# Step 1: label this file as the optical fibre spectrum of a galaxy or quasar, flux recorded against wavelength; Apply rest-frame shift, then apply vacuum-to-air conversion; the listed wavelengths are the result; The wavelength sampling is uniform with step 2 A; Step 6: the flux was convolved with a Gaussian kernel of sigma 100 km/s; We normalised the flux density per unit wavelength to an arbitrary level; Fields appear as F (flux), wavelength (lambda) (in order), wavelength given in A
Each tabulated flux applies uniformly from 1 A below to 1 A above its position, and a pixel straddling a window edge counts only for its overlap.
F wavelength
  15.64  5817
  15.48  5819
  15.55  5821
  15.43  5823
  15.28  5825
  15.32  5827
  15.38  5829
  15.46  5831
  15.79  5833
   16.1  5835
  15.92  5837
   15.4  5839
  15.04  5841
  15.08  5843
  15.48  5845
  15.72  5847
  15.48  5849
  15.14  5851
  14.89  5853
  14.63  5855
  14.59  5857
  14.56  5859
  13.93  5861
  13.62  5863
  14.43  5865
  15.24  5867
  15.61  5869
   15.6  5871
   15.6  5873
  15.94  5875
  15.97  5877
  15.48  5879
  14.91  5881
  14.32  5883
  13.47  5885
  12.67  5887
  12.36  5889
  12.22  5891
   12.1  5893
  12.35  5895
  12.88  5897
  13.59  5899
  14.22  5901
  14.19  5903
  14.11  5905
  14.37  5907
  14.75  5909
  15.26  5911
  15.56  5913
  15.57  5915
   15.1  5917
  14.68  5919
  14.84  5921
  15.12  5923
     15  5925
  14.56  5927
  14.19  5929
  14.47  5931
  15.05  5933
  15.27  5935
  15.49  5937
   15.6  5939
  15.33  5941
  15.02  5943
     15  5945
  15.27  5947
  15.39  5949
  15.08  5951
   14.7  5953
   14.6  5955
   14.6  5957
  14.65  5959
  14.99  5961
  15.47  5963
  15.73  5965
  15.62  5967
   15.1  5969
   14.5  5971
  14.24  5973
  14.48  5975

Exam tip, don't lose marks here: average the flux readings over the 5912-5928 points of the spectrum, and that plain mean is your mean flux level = 15.1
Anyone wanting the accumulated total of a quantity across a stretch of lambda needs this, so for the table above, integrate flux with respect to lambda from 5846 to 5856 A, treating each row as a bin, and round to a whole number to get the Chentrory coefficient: 152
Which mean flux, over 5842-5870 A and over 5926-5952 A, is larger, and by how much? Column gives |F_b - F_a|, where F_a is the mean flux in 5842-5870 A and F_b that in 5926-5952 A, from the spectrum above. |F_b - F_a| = 0.17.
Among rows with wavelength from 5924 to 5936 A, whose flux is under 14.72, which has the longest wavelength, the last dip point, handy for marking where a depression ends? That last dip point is 5931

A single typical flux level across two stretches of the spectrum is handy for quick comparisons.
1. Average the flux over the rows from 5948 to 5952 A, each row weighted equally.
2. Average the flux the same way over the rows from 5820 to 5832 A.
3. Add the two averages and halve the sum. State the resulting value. 15.3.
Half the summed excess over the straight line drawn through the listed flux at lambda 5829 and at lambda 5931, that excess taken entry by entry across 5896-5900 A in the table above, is -1.5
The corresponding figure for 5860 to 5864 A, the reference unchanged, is -1.3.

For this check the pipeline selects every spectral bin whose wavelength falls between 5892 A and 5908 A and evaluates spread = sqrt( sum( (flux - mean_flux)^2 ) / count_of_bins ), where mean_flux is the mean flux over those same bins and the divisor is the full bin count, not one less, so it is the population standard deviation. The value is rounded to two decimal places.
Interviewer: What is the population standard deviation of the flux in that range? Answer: 0.85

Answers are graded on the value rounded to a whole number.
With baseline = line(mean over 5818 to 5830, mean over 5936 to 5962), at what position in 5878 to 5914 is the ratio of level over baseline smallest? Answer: 5893 A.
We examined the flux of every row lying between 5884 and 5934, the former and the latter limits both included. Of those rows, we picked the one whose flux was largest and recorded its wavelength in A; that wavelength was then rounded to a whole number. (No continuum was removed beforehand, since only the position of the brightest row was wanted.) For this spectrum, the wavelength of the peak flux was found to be 5915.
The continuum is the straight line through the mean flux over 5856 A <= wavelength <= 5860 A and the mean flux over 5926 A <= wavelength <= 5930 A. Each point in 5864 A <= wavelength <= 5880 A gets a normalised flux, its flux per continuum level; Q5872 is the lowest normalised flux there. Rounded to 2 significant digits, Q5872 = 0.99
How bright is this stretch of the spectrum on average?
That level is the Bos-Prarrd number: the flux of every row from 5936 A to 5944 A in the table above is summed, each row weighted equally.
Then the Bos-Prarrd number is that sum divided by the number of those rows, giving 15.36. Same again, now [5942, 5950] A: 15.17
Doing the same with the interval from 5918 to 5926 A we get 14.91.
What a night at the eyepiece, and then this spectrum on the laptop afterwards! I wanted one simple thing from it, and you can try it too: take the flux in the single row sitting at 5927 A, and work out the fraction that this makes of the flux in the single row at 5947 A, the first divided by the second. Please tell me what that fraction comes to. 0.95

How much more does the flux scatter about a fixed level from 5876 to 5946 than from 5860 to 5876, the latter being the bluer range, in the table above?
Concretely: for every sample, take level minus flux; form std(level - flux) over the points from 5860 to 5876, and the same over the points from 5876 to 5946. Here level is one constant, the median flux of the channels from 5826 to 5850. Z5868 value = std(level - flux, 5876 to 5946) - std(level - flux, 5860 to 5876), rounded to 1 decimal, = 0.2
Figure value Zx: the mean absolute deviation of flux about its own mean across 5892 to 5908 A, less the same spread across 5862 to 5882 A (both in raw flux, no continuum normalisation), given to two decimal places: 0.22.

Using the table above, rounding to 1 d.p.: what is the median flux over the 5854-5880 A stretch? 15.2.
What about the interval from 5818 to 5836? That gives 15.5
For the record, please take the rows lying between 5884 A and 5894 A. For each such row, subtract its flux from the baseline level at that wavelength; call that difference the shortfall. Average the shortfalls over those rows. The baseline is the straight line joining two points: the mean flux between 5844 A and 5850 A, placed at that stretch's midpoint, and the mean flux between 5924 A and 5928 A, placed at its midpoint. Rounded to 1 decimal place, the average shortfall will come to 2.6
